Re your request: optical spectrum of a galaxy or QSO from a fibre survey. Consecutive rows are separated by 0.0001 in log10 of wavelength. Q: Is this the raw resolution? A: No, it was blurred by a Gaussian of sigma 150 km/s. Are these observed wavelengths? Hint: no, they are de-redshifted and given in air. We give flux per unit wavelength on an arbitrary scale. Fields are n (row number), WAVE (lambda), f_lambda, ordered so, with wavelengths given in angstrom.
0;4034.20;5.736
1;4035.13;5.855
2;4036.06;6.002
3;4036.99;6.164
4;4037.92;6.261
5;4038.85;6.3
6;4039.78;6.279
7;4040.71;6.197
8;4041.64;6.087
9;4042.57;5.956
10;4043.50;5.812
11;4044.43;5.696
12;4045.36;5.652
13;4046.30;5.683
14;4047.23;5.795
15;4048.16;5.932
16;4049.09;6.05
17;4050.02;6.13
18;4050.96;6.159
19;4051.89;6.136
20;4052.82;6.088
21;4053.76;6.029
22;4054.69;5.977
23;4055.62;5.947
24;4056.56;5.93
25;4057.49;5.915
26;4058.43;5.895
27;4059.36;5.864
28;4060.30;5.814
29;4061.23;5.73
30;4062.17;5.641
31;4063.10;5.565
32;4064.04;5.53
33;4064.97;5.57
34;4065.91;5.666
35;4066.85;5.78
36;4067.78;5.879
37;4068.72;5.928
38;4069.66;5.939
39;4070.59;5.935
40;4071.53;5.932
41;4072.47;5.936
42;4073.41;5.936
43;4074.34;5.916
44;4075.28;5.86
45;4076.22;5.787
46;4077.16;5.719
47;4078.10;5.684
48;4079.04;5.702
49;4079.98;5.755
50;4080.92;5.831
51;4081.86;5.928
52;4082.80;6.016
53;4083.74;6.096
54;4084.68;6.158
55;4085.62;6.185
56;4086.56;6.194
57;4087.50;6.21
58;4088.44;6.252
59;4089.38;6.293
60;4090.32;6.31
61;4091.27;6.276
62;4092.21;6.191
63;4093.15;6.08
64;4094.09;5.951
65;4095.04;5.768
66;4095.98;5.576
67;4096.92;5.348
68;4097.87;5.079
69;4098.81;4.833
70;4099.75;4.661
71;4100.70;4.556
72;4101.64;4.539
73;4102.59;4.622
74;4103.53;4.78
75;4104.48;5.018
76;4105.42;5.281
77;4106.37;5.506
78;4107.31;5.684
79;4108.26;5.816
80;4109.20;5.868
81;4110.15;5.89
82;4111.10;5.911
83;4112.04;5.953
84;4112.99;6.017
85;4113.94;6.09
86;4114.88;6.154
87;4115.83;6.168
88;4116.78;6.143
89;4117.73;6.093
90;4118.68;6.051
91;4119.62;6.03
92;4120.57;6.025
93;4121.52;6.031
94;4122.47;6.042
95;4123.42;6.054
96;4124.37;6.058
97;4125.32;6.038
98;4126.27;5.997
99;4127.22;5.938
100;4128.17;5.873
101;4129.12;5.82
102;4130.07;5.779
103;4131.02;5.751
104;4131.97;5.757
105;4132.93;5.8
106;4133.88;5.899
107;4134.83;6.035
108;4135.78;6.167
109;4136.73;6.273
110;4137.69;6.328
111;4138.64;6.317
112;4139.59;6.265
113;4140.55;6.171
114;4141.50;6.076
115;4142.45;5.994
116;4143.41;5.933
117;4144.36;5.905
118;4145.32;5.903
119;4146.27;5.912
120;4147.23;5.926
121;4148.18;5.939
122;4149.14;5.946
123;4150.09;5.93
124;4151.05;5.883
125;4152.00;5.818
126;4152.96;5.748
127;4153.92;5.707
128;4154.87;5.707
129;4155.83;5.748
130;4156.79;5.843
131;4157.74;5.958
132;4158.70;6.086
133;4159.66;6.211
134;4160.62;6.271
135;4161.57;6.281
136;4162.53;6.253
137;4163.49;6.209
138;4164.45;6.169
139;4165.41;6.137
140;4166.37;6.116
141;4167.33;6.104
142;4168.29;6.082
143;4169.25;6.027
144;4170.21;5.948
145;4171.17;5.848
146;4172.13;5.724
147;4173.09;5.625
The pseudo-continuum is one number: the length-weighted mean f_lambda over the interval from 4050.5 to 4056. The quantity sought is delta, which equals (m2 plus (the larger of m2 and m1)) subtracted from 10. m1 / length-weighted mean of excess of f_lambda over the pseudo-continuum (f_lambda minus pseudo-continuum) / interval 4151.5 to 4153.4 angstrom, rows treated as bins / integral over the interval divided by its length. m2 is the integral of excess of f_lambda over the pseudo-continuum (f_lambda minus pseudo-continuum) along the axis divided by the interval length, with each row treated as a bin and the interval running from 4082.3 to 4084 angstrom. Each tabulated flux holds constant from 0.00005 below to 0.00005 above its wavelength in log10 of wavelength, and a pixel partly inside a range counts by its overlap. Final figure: 10.0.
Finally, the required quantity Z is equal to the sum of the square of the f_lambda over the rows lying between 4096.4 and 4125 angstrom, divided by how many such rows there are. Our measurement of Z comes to 32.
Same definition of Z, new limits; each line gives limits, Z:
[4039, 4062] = 35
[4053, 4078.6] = 34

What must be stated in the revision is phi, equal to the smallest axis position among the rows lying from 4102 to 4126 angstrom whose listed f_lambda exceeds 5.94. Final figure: 4112.04 angstrom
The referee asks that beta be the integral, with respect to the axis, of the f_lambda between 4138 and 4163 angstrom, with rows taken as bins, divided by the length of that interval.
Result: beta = 5.99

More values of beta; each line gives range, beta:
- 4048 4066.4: 5.88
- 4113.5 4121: 6.10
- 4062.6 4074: 5.80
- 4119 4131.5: 5.96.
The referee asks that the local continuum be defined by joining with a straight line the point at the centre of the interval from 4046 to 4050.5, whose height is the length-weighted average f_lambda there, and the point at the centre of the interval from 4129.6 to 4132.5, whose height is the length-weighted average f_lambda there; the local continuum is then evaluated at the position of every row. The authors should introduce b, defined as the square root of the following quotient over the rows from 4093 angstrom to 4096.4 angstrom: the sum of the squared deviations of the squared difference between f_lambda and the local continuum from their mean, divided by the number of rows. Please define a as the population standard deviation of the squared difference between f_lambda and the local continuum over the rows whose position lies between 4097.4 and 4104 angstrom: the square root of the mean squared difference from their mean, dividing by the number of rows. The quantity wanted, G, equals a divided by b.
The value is 13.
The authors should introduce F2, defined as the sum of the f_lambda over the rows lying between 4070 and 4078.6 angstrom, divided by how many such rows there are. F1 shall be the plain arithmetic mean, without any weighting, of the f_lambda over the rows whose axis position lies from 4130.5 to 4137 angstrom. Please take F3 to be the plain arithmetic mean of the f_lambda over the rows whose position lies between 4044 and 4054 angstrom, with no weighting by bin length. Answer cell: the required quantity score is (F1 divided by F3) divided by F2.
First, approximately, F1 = 5.95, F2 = 5.86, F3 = 5.94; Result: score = 0.171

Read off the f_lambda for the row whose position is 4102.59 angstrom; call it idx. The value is 4.622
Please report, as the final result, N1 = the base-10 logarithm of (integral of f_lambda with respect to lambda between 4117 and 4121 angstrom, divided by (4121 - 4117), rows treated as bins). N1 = 0.783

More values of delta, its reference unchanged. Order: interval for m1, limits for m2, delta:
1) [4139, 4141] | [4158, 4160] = 9.8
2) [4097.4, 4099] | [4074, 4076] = 10.4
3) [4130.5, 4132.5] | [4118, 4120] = 10.0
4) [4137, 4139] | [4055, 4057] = 9.9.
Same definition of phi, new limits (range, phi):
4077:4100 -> 4082.80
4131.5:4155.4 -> 4134.83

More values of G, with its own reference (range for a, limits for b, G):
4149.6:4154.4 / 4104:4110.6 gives 0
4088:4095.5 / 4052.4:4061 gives 9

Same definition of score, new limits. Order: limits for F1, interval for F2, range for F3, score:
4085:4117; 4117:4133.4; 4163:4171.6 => 0.157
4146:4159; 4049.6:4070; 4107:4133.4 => 0.168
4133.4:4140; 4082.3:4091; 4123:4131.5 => 0.169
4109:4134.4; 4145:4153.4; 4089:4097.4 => 0.170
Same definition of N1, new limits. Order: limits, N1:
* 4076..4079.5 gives 0.757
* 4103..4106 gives 0.702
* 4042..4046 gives 0.762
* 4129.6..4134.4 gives 0.763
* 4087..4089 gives 0.796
